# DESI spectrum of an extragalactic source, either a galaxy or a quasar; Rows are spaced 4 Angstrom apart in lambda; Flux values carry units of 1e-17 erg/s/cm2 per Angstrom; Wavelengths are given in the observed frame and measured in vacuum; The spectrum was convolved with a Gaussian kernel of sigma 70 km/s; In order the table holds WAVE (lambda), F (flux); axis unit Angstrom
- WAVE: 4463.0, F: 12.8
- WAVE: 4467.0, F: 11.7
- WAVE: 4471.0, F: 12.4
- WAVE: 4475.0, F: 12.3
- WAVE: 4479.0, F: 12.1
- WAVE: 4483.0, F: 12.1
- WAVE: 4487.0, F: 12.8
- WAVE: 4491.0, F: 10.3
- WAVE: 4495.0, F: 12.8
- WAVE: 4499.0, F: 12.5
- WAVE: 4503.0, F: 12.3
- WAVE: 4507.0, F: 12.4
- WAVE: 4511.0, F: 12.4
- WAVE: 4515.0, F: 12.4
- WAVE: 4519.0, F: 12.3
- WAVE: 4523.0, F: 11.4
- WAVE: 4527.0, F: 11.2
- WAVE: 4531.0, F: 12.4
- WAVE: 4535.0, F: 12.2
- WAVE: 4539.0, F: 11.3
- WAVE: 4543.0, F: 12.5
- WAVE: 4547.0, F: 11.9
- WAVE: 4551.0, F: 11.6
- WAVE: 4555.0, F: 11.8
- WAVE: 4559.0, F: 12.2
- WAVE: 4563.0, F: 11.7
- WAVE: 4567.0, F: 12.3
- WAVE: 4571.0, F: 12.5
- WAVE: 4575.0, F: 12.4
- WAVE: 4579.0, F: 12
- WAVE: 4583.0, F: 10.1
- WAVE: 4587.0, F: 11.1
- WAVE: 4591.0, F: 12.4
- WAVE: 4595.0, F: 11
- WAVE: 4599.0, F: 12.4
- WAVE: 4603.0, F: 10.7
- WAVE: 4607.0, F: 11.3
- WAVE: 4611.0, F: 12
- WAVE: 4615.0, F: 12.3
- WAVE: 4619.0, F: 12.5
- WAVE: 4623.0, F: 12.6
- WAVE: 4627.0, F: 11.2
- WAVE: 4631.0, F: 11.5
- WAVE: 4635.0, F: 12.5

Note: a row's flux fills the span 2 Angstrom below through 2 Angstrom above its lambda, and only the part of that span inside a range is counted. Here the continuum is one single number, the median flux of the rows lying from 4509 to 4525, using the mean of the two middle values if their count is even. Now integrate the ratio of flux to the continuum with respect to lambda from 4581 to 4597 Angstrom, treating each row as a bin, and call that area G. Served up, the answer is 14.45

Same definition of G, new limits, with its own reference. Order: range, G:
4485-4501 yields 15.68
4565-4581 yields 15.94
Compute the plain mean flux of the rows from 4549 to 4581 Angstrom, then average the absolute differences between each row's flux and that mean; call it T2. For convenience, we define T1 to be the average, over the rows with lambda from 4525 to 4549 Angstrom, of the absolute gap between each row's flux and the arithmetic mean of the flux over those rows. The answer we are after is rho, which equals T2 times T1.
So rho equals 0.13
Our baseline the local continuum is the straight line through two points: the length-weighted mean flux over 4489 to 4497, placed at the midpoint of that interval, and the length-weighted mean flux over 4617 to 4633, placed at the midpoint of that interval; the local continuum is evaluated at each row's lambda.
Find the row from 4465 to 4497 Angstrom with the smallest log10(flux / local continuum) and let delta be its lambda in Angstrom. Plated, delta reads 4491.0 Angstrom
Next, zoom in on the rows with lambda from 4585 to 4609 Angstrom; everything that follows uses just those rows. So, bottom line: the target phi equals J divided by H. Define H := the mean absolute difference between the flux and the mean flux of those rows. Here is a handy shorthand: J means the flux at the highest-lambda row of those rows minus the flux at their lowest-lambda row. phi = 0.3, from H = 0.61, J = 0.2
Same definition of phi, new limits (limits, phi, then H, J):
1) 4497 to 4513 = -2.0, 0.05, -0.1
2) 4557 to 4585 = -3.7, 0.56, -2.1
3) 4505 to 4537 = -0.5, 0.39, -0.2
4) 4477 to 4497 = 1.0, 0.69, 0.7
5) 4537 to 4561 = 2.8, 0.32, 0.9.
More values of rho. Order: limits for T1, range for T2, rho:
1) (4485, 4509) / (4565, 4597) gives 0.47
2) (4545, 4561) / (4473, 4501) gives 0.09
